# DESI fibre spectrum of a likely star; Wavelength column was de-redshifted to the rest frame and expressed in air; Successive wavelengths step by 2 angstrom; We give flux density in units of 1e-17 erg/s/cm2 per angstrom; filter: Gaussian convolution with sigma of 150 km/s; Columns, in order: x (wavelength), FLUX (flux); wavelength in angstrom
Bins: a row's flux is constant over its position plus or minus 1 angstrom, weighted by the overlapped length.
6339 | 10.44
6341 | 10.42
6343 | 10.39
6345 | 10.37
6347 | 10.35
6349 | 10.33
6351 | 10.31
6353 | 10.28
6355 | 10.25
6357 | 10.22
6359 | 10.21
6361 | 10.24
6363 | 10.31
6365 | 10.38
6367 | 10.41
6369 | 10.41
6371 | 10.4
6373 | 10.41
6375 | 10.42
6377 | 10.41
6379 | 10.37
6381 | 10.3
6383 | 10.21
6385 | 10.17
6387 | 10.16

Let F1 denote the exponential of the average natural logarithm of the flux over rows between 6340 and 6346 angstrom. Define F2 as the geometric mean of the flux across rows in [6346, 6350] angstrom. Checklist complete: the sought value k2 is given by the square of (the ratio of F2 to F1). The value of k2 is 0.99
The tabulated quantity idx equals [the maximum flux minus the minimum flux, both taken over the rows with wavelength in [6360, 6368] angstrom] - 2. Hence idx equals -1.83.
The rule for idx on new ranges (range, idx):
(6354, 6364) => -1.90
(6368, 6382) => -1.88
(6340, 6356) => -1.83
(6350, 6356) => -1.94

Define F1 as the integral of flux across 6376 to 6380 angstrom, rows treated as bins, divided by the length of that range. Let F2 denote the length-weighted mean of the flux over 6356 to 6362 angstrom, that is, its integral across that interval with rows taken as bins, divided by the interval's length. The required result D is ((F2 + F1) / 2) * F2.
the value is 105.4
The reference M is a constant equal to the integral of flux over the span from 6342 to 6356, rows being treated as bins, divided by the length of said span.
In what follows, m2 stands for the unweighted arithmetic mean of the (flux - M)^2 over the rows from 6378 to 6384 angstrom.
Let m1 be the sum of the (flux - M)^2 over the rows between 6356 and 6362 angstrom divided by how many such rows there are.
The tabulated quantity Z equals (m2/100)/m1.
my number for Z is 0.0050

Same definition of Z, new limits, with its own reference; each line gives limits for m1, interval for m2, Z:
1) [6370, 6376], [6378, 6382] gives 0.0018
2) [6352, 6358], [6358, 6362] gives 0.0164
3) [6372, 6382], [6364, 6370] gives 0.0111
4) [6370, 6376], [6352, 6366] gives 0.0086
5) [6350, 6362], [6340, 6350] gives 0.0047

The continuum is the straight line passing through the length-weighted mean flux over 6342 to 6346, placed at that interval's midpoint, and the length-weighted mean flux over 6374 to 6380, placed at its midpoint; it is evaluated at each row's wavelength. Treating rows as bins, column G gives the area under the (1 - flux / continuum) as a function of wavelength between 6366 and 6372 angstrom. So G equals -0.007 angstrom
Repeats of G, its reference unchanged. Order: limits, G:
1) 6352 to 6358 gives 0.079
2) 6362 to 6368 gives 0.015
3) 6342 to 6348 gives 0.006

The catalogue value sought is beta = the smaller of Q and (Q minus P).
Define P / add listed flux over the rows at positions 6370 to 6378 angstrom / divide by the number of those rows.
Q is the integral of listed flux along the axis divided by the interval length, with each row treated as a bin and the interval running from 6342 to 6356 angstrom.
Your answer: -0.08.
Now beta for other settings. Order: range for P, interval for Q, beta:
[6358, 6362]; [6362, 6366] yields 0.12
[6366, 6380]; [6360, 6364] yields -0.13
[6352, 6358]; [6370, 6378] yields 0.16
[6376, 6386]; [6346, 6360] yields -0.01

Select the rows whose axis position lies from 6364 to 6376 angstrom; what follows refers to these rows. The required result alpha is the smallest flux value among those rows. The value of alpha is 10.38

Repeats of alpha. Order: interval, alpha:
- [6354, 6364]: 10.21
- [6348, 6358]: 10.22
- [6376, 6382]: 10.3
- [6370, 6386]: 10.17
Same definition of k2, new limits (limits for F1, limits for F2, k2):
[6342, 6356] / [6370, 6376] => 1.02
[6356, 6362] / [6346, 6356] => 1.02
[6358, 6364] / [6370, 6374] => 1.03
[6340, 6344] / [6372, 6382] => 1.00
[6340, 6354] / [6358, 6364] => 0.98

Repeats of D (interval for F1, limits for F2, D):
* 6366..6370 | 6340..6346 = 108.1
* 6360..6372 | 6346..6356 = 106.5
